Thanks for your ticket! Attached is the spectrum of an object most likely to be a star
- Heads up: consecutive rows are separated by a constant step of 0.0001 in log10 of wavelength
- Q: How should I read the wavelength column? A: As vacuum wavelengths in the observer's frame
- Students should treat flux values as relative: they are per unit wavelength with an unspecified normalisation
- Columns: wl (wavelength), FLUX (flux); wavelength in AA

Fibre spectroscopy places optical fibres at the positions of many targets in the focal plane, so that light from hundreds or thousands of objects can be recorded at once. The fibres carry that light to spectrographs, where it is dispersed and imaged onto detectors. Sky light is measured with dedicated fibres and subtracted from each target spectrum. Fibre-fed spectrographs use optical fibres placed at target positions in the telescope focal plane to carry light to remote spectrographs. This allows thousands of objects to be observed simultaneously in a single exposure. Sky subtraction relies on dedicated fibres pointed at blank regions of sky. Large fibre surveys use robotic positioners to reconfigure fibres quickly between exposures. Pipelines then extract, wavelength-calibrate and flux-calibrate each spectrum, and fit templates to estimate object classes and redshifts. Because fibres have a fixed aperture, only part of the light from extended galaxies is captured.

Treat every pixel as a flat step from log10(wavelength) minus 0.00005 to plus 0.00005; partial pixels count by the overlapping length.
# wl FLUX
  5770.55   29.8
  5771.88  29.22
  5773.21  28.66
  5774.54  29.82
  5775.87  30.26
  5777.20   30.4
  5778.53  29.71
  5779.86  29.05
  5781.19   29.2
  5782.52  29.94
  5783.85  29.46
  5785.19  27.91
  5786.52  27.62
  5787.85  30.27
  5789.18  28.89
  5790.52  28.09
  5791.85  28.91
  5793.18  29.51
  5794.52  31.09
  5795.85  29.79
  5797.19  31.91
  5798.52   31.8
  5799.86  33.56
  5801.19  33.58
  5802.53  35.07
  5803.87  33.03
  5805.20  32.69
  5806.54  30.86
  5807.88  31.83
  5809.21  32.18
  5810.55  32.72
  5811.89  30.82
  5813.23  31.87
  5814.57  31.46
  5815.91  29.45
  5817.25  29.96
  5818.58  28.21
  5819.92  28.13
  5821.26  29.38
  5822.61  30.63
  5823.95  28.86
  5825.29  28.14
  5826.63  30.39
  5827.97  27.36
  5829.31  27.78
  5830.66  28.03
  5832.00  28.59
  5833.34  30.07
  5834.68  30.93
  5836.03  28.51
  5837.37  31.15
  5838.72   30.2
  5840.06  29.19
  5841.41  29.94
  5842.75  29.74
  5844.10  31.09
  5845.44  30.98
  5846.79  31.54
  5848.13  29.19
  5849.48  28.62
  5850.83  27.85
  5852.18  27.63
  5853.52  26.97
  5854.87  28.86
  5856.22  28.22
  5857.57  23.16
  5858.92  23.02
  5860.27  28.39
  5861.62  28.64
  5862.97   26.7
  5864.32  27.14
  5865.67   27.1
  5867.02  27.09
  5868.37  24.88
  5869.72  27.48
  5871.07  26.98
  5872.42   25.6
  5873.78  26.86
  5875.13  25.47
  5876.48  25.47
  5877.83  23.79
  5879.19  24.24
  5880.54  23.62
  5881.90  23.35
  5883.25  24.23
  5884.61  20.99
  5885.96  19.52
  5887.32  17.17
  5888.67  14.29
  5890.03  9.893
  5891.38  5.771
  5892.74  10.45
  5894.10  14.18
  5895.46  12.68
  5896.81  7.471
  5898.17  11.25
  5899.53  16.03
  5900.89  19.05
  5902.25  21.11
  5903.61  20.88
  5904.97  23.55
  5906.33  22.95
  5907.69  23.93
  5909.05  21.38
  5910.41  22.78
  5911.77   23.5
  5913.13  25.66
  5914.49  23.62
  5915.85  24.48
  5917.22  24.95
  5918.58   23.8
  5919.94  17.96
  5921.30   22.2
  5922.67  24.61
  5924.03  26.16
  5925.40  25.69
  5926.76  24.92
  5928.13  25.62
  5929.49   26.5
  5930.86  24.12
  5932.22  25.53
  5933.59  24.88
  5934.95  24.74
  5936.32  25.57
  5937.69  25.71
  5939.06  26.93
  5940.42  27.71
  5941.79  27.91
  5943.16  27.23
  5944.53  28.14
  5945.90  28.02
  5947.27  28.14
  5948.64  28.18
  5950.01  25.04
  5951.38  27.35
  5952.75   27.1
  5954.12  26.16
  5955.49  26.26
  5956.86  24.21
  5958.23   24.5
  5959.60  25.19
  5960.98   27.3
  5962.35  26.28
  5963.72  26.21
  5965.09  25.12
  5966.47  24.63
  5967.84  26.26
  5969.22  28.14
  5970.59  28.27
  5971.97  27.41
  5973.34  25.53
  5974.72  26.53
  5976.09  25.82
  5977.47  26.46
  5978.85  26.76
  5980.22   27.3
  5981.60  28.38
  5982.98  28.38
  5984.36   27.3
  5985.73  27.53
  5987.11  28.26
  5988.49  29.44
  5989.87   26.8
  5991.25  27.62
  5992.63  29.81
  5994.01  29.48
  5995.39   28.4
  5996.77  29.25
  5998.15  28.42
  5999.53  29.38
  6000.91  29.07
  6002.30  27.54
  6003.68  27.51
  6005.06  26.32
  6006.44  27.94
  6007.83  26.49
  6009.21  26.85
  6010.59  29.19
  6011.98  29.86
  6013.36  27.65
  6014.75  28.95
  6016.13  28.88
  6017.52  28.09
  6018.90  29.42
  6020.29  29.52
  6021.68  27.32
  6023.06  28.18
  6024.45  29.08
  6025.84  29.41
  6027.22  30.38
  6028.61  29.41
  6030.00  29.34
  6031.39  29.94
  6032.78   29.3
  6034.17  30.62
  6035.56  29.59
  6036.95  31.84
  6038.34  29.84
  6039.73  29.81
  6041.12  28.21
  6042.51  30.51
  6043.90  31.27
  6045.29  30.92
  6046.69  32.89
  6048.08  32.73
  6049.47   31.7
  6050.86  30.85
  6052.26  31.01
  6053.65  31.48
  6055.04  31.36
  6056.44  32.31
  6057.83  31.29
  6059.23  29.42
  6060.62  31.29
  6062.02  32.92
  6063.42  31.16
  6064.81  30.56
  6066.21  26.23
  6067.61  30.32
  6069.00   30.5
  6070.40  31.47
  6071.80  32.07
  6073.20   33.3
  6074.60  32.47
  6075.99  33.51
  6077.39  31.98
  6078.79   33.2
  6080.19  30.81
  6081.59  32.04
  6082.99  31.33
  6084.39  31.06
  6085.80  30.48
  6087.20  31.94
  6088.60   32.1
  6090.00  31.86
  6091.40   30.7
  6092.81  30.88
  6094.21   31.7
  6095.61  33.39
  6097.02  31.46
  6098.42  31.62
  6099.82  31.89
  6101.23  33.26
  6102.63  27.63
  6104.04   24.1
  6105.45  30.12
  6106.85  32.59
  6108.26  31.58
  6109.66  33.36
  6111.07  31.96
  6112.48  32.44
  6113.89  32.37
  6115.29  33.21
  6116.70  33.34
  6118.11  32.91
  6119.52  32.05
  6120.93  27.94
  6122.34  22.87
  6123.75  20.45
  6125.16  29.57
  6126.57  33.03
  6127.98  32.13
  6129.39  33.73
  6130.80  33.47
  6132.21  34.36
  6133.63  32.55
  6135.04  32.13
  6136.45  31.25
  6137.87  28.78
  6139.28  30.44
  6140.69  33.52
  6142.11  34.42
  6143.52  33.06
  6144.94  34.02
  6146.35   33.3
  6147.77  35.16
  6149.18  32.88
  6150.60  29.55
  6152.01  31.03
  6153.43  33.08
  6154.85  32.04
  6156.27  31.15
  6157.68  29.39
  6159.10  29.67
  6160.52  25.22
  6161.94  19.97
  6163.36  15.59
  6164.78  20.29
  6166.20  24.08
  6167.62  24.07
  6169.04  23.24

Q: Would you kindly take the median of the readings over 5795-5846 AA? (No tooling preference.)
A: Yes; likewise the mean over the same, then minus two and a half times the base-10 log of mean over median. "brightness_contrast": -0.0005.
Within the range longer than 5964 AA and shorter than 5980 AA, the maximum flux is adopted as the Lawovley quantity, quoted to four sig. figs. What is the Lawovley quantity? 28.27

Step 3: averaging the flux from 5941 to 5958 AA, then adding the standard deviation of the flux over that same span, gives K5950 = 28.2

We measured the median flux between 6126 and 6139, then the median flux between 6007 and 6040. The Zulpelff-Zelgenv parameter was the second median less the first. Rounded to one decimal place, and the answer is -3.2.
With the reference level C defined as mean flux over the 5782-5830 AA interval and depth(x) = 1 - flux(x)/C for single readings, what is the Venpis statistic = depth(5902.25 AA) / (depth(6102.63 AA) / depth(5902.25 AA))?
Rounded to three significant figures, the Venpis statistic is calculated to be 1.03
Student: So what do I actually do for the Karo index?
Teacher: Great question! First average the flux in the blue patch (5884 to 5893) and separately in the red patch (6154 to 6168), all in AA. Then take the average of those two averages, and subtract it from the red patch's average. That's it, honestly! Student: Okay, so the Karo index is 5.6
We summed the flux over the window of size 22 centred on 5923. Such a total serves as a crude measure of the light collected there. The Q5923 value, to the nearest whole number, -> 391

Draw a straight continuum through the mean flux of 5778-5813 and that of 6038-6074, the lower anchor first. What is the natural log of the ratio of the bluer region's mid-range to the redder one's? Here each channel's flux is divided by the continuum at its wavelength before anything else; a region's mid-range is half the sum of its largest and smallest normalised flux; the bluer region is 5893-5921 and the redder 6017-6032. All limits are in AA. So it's -0.55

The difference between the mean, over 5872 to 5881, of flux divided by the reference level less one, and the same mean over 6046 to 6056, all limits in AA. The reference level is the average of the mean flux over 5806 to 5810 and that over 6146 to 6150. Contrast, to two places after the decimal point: -0.21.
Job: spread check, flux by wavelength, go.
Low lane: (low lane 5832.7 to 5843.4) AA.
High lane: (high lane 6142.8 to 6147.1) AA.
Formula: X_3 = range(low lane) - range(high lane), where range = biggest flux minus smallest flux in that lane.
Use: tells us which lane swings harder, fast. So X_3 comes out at 2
